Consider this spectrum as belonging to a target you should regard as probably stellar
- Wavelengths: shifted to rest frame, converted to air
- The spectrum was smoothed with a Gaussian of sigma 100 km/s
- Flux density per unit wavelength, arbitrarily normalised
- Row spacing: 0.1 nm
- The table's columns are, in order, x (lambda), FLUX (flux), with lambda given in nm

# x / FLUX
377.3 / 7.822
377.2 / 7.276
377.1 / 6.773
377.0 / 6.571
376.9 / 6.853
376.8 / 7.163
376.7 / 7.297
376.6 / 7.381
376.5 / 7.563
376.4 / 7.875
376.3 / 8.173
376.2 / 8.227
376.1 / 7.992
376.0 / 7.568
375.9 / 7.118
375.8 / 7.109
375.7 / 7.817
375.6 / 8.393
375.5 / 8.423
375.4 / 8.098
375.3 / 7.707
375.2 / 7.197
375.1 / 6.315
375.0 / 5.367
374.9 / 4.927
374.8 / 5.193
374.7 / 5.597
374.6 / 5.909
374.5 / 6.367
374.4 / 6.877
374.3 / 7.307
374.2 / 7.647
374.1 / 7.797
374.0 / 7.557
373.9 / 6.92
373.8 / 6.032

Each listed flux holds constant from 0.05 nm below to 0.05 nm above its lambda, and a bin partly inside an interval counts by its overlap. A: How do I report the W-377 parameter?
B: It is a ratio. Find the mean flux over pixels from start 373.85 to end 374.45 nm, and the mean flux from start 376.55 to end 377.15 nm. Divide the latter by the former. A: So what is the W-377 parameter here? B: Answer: 0.95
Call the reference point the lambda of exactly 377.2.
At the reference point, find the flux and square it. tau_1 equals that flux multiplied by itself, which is 53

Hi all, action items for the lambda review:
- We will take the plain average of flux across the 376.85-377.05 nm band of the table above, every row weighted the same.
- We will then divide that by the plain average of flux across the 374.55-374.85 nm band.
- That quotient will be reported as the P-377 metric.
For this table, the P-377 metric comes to 1.21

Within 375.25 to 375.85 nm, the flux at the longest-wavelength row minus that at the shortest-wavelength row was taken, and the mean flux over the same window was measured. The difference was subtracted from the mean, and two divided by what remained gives 0.23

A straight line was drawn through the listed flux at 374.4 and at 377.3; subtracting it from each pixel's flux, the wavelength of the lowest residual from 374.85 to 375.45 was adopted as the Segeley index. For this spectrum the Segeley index 374.9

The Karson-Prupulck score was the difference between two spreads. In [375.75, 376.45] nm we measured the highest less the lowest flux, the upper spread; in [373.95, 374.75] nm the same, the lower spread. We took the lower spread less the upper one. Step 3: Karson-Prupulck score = 1.1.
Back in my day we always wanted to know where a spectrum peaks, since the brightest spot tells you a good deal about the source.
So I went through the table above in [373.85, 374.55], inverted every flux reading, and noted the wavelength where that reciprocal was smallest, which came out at 374.1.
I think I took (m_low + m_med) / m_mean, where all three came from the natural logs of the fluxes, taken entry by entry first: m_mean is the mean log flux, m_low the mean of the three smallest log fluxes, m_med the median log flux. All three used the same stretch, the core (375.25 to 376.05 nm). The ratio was 1.97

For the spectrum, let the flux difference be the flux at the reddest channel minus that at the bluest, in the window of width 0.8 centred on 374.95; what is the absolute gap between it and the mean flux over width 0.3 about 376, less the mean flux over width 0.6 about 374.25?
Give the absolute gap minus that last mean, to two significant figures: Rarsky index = -1.5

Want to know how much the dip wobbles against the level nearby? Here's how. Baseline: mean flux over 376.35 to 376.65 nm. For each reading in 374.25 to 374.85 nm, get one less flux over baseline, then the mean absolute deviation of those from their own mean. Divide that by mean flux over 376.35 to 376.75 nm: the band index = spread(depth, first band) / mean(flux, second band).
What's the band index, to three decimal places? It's 0.011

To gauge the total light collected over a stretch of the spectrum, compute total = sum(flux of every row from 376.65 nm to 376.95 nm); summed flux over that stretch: 21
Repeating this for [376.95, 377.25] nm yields 21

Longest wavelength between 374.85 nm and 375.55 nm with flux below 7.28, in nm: 375.2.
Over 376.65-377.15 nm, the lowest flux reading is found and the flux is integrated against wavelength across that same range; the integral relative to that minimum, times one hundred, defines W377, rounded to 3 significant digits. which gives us 52.7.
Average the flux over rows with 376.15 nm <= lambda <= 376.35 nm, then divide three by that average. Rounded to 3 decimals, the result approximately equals 0.366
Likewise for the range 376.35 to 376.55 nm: 0.389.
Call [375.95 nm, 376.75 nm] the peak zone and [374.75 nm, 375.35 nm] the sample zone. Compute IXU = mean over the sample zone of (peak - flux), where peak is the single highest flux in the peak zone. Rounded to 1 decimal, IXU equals 2.1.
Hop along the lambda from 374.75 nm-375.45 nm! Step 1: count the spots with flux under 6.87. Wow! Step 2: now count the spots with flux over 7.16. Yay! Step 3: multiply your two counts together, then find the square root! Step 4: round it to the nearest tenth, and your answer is 3.5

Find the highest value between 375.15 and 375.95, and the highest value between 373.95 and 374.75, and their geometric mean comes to 8.10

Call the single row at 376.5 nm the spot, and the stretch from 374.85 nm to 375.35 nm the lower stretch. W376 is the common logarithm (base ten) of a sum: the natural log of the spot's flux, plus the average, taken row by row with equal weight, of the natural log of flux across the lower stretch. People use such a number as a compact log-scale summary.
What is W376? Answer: 0.585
